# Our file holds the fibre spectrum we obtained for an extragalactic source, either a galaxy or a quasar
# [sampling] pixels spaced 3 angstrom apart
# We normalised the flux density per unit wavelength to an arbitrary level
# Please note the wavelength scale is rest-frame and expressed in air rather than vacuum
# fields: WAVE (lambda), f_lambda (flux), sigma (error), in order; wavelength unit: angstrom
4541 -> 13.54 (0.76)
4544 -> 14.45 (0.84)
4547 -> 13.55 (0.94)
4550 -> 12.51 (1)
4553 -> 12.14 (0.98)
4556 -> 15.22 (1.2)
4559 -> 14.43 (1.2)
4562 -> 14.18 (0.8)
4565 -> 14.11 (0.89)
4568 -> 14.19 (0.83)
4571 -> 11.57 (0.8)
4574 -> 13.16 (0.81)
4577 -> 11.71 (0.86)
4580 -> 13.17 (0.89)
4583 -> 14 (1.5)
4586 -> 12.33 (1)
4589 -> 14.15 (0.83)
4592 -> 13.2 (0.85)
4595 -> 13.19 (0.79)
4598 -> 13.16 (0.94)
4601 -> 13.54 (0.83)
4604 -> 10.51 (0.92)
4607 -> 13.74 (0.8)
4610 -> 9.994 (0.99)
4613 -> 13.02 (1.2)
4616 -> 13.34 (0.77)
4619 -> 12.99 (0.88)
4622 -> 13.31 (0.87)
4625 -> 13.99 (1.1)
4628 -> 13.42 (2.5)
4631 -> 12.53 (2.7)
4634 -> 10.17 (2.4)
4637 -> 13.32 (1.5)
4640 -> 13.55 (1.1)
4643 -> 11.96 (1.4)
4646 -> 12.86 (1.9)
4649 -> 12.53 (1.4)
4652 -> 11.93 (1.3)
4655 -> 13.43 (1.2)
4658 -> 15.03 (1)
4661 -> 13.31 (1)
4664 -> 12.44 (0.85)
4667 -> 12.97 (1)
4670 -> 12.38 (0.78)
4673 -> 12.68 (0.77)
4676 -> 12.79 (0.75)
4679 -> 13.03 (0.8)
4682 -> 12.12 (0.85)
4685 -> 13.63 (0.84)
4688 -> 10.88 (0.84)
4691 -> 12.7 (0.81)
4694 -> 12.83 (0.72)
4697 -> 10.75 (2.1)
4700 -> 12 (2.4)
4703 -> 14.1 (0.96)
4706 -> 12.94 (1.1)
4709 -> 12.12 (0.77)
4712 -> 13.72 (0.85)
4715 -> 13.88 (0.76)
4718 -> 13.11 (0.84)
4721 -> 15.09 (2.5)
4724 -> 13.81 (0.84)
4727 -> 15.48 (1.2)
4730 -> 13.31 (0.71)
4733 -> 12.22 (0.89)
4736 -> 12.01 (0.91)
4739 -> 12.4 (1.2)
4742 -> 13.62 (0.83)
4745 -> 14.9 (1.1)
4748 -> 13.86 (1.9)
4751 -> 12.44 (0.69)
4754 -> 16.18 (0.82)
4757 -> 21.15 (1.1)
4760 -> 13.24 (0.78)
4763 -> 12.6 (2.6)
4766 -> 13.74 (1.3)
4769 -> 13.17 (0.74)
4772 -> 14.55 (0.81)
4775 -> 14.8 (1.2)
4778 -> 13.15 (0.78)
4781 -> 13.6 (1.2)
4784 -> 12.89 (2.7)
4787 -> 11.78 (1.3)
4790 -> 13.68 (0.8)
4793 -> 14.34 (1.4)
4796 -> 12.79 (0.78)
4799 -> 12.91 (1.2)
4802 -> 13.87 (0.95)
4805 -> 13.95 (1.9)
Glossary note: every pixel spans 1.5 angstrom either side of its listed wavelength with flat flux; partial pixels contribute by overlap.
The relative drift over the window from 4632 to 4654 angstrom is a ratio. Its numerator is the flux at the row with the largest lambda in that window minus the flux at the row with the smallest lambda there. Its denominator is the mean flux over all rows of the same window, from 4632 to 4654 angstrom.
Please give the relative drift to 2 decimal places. 0.14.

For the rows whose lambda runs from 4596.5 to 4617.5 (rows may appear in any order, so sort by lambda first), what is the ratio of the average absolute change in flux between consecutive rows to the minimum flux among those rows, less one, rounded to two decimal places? -0.77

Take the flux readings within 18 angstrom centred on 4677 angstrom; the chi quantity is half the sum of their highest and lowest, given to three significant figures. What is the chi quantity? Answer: 12.9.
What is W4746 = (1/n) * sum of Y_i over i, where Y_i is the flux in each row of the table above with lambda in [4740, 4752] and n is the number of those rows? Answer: 13.7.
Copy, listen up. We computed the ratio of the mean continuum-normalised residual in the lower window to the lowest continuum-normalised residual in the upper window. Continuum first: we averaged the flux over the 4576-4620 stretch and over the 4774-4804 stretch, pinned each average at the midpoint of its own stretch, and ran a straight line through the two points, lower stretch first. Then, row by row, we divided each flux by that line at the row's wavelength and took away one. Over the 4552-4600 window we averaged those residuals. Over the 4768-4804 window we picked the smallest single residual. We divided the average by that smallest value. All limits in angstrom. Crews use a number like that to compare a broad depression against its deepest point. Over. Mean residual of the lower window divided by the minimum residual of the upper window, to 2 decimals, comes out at -0.42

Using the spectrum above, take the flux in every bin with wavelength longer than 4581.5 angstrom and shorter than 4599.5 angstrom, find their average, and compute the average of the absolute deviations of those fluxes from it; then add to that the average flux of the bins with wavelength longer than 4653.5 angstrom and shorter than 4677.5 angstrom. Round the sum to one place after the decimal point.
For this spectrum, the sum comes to 13.6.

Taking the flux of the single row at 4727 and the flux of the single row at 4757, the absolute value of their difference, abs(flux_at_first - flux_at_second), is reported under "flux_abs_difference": 5.7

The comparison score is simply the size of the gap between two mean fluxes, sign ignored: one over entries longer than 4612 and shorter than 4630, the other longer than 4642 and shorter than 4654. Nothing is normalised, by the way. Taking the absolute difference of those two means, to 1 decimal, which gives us 1.0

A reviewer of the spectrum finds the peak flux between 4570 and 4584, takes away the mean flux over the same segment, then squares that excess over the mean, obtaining 1.6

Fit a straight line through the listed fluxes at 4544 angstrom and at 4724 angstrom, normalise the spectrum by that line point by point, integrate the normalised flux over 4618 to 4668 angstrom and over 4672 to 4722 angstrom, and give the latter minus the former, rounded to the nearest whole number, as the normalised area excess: 0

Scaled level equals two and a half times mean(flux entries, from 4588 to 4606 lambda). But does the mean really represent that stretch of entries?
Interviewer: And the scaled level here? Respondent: 32.4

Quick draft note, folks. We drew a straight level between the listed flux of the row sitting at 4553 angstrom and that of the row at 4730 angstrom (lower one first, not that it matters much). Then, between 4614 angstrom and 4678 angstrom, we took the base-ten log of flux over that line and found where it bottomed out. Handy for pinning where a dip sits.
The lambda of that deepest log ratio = 4634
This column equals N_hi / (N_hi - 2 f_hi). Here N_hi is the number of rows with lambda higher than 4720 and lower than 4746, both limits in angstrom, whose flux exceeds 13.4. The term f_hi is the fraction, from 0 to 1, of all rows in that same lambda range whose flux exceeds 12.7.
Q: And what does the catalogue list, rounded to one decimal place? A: 1.4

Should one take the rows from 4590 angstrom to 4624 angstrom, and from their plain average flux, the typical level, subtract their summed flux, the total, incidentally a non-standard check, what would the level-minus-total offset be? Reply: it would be -127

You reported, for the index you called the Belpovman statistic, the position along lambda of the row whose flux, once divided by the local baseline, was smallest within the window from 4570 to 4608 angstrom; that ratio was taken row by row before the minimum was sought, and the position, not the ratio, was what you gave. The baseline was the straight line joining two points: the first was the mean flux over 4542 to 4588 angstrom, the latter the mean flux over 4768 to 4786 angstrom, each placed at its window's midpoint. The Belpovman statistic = 4604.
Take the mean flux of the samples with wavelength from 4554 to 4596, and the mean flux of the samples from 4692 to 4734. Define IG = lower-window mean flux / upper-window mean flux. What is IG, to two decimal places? 1.02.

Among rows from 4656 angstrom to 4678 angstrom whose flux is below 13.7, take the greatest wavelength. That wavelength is 4676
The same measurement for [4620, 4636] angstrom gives 4634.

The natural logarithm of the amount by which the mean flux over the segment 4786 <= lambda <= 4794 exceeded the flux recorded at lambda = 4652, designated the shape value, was 0.3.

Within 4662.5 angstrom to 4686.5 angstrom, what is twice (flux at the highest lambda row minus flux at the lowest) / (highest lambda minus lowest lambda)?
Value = 0.11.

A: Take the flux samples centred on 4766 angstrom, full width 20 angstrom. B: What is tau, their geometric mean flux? 14.5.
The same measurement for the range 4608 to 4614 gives 11.4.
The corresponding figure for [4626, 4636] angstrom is 12.0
